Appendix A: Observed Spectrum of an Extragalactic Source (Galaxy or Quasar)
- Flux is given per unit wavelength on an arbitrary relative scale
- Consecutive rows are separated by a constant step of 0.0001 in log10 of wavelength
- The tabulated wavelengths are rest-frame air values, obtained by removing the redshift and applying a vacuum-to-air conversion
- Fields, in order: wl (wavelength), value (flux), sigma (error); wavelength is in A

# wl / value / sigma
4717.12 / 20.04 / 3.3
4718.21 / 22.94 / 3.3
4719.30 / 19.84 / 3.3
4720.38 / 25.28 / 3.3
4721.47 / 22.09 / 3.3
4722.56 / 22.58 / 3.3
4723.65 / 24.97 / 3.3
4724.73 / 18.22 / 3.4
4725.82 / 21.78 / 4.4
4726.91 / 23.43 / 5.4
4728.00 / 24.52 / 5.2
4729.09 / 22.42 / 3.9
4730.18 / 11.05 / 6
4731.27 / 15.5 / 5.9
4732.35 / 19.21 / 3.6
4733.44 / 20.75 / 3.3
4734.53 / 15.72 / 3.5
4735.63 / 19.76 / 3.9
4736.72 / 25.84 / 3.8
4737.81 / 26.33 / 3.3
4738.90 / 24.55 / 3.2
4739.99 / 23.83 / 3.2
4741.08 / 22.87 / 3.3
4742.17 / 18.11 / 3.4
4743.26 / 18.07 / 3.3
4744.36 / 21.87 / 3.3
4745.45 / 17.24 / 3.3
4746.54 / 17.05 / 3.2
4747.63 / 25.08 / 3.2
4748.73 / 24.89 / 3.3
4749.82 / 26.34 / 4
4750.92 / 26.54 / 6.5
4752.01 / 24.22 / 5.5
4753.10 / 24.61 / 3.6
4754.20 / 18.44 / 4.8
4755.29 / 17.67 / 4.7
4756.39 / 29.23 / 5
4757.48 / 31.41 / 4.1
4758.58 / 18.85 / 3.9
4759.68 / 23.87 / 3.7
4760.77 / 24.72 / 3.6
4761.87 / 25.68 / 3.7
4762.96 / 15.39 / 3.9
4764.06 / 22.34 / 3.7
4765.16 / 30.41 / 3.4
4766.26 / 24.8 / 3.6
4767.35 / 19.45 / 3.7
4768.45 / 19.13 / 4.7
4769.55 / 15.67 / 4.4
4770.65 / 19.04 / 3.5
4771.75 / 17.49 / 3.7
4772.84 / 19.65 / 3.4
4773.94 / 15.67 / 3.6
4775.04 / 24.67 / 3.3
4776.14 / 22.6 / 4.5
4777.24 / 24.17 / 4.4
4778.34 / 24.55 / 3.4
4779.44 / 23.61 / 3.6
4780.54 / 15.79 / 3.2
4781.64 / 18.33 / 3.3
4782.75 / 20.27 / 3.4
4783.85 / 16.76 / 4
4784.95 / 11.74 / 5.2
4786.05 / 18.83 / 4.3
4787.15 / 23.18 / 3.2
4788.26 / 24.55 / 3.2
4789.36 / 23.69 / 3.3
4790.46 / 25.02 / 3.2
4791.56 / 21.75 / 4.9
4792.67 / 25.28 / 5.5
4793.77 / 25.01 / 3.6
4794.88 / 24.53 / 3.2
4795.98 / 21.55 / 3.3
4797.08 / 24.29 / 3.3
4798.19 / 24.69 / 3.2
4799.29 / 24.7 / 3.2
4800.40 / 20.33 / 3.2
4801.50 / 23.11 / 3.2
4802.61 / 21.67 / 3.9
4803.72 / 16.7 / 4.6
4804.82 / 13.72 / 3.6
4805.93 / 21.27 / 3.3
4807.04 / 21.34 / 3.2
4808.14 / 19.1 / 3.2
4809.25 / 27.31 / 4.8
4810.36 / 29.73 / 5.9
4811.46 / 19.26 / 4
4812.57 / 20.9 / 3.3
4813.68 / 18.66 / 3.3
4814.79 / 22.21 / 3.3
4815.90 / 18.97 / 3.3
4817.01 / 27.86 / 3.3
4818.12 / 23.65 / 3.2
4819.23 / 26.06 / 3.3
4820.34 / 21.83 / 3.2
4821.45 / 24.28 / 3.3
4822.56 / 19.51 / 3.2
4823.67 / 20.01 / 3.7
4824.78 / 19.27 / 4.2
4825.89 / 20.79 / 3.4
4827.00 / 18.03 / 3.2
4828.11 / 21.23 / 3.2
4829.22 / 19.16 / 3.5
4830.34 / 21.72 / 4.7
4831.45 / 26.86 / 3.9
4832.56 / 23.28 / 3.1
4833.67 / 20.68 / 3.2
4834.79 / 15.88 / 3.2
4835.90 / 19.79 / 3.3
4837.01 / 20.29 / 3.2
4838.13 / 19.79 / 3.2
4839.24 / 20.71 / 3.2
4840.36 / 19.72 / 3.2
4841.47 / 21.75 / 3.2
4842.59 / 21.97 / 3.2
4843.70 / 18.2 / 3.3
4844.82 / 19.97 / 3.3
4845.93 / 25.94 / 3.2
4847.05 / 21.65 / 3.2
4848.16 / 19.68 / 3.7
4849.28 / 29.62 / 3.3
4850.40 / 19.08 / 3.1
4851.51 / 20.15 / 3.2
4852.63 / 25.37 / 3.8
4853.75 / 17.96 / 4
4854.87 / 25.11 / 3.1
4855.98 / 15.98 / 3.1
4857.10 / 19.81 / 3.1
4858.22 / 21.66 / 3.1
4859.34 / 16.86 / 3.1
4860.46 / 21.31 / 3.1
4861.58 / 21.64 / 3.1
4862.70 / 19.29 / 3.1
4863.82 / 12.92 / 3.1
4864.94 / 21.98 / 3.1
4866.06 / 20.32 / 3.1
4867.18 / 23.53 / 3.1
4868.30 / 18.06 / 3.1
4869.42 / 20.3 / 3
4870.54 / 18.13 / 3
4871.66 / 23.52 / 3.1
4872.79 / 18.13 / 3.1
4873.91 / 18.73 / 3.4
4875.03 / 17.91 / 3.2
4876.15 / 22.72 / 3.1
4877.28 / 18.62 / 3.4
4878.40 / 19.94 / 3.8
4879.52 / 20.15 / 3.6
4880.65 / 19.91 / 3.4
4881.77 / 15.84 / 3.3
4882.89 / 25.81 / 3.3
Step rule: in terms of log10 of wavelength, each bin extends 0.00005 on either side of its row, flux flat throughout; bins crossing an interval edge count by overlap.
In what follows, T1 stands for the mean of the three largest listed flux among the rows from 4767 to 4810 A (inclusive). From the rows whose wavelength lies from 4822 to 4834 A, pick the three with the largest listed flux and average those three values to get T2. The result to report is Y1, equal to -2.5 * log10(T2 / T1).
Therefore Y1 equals 0.08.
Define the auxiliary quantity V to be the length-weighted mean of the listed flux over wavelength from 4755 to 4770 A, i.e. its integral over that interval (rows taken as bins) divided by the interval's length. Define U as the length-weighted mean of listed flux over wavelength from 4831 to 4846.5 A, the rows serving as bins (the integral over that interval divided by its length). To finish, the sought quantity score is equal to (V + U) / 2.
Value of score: 21.95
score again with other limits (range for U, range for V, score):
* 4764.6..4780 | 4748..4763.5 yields 22.61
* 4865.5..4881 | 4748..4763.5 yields 21.86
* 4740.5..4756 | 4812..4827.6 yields 21.65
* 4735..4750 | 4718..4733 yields 21.54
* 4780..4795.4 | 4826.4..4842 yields 20.84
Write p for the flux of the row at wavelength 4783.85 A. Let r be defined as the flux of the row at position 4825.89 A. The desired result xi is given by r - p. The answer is 4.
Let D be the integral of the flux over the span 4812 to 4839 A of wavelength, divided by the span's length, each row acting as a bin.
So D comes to 21.3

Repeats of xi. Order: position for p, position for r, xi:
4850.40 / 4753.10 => 6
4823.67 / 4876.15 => 3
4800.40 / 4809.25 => 7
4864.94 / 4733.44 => -1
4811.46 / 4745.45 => -2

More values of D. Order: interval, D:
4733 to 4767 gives 22.8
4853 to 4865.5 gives 19.6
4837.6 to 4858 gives 21.3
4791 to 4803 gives 23.4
